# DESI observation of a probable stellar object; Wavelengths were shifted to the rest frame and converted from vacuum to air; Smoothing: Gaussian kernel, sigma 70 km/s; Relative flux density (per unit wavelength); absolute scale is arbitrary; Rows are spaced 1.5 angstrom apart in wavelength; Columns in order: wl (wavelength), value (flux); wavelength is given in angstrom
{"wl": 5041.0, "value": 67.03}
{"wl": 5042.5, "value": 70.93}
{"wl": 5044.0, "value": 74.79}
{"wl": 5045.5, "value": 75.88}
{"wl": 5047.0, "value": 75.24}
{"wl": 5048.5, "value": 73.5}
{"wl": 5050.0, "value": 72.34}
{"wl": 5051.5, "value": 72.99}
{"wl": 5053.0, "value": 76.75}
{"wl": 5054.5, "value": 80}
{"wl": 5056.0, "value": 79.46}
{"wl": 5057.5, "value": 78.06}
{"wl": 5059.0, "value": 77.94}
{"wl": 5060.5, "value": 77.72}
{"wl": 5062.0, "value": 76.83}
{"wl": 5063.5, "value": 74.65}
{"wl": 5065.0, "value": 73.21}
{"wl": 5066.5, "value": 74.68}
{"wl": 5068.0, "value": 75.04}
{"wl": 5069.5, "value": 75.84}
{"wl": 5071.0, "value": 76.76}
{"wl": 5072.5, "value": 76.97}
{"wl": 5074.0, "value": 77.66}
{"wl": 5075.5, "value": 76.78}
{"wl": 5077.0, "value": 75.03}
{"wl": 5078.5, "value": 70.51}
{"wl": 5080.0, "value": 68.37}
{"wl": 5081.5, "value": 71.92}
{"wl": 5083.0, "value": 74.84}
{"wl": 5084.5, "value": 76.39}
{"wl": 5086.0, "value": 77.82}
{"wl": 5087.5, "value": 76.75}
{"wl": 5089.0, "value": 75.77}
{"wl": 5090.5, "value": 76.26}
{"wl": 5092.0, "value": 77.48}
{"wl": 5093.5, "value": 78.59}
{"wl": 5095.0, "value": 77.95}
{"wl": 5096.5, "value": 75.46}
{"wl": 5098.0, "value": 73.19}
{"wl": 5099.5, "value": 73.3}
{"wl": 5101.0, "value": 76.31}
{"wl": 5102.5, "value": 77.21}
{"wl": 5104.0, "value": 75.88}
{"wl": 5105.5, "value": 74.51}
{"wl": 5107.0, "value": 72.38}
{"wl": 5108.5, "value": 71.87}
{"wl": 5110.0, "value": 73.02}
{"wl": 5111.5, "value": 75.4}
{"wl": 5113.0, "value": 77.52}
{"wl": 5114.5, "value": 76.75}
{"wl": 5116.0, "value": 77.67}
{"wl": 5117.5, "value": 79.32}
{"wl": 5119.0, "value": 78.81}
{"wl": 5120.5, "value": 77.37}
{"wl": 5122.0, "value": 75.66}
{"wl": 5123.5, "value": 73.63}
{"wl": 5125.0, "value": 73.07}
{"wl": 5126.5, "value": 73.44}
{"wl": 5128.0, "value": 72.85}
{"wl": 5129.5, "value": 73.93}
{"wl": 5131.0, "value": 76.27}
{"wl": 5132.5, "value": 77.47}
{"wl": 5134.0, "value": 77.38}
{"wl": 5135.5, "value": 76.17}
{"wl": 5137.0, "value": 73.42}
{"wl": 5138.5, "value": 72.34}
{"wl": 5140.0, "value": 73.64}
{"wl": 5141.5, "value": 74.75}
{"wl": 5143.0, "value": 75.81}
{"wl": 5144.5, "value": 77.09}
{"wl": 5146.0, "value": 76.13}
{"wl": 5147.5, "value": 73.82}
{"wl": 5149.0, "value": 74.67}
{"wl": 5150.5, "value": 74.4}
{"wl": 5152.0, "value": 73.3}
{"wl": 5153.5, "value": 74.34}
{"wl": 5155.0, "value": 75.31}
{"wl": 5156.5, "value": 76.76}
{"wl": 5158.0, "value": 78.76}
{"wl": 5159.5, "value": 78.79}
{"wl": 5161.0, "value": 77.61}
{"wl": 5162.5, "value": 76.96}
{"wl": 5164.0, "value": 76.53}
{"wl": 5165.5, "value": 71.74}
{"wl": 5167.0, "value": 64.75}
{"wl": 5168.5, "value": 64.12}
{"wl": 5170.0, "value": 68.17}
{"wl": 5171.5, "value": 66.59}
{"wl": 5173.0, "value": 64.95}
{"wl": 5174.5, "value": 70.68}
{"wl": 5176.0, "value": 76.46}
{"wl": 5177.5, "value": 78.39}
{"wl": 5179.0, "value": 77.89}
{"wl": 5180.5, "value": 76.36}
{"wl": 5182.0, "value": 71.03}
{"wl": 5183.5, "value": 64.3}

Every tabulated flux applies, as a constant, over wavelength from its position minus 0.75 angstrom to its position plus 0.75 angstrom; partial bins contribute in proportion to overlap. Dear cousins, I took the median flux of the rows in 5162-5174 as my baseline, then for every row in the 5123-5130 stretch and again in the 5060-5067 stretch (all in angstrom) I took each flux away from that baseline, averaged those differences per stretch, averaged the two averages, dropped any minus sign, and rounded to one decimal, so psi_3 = 7.0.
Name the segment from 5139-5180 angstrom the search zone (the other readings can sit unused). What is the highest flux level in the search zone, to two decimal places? 78.79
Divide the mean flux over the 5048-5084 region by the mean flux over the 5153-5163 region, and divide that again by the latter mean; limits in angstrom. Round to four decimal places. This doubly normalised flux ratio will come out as 0.0127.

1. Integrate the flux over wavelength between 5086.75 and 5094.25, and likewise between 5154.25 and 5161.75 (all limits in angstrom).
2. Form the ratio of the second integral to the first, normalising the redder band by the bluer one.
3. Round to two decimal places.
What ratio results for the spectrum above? 1.01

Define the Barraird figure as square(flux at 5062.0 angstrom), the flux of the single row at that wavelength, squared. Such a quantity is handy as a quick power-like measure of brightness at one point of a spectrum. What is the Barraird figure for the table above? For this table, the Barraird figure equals 5903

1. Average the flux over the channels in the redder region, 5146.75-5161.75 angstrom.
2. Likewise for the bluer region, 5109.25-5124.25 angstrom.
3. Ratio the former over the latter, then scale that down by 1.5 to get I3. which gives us 0.660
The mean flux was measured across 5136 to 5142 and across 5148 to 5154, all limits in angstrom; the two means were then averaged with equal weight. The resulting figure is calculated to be 73.9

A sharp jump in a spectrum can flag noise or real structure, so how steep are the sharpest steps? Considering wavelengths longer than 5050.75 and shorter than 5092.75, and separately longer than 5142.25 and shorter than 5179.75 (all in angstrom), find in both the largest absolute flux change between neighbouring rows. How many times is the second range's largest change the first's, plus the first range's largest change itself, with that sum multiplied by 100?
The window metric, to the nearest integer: 607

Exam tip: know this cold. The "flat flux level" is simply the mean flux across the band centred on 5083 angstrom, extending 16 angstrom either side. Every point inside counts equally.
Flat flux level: 75.5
